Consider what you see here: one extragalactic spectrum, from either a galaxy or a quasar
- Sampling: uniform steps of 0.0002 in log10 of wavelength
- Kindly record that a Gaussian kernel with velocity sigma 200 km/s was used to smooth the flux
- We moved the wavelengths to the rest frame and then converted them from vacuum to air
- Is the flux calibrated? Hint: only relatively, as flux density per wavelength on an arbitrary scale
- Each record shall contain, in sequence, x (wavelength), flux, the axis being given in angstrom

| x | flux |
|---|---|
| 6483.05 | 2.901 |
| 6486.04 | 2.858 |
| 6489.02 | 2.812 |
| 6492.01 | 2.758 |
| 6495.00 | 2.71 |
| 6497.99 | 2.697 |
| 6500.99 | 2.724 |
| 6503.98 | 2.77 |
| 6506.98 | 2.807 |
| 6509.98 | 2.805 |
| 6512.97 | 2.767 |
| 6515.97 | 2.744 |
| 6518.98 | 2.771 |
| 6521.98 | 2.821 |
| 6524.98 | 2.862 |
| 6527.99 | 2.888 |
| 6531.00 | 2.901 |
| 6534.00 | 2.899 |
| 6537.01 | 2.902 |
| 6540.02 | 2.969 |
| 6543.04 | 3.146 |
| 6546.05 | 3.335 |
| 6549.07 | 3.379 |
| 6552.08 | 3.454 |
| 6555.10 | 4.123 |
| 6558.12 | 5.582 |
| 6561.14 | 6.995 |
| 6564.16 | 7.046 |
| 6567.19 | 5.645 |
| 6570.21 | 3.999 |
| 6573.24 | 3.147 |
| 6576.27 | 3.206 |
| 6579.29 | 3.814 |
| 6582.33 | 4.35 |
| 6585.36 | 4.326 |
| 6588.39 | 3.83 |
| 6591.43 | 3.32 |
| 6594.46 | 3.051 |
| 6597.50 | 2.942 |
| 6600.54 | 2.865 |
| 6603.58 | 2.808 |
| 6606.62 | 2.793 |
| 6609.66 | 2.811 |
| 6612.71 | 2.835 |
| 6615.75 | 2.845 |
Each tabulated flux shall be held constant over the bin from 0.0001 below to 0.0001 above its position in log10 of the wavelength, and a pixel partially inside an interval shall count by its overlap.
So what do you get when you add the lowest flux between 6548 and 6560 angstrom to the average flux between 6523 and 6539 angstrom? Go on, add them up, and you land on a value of 6.27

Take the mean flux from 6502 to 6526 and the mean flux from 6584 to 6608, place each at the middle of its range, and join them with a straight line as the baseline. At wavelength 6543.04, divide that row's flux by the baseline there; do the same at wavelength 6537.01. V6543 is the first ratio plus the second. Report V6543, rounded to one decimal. 2.1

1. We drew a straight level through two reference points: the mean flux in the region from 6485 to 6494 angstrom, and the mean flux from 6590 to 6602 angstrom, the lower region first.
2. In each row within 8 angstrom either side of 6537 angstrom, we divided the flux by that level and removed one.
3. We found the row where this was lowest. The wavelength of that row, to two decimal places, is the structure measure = 6537.01 angstrom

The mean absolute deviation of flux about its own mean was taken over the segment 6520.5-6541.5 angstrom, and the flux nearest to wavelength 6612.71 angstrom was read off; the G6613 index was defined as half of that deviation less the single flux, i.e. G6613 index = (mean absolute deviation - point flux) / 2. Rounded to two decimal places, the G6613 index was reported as -1.40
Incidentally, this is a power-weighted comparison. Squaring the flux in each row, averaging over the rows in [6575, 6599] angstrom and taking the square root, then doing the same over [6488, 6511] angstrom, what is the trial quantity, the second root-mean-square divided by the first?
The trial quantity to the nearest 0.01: 0.76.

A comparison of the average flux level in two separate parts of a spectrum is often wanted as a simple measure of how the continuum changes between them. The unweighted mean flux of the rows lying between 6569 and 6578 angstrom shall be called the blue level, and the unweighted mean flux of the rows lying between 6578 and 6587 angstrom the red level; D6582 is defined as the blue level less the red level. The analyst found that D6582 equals -0.7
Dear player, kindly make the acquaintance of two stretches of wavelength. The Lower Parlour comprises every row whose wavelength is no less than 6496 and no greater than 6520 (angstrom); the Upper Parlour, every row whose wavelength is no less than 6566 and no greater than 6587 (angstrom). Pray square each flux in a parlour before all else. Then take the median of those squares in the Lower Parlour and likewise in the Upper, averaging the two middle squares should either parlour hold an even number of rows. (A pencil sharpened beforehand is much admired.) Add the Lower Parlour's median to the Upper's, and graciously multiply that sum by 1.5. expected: 35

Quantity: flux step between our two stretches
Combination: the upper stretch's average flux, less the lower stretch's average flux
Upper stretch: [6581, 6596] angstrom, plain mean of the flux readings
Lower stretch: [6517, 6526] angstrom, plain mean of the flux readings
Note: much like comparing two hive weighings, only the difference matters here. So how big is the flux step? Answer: 1.0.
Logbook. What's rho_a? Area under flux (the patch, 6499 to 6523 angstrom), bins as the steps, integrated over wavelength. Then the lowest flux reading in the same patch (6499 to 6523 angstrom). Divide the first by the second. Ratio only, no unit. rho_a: 24.4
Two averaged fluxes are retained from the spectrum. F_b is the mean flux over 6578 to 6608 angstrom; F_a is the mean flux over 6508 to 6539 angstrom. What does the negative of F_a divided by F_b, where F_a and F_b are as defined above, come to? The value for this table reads -0.83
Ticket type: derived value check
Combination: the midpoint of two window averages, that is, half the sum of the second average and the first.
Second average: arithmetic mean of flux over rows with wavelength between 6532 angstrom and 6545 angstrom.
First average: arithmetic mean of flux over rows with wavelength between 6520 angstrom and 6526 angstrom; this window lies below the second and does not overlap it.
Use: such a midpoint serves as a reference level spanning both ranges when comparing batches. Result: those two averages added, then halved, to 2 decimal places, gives 2.91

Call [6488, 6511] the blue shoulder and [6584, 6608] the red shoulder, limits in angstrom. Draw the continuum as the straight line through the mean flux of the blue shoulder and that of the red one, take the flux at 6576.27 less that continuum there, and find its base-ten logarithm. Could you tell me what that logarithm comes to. -1.2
